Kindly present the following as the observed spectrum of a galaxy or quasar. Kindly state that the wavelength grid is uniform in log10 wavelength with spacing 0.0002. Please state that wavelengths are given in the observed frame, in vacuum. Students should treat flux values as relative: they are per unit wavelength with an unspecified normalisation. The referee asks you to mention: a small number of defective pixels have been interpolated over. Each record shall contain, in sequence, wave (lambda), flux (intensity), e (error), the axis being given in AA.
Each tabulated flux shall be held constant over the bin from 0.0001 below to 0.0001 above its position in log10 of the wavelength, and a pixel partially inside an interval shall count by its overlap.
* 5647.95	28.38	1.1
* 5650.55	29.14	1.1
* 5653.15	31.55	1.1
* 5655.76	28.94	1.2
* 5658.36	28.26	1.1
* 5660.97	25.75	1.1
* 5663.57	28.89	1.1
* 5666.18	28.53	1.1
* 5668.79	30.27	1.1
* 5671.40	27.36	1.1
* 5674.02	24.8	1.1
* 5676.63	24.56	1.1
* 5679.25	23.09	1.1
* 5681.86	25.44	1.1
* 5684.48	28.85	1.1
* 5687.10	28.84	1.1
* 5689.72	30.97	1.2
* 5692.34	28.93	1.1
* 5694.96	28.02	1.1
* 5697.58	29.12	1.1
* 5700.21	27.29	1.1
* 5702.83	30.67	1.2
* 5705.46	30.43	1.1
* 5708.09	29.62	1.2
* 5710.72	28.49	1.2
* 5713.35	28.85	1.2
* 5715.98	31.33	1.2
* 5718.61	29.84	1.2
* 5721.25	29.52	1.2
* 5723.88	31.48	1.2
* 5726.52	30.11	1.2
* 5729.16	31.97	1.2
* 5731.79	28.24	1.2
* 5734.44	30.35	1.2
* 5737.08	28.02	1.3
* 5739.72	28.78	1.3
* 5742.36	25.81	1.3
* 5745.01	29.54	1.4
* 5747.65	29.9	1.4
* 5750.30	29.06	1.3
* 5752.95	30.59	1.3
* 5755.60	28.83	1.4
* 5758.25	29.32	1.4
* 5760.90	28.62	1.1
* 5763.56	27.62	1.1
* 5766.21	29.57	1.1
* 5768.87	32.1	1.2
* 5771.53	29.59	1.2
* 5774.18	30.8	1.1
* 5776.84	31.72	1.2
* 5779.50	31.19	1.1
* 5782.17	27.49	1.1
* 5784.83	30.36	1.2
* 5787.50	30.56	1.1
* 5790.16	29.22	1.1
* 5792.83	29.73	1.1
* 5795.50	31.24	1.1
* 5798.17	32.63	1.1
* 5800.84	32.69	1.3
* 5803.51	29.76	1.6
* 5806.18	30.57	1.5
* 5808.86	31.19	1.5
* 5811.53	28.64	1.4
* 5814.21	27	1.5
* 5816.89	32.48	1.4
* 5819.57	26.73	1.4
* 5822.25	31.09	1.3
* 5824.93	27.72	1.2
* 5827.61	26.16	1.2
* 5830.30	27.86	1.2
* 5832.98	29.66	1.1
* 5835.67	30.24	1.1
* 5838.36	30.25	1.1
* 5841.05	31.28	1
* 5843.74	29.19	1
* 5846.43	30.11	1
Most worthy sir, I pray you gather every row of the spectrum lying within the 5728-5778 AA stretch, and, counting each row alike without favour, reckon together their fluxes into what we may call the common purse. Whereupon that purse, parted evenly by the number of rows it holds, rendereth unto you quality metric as 29.5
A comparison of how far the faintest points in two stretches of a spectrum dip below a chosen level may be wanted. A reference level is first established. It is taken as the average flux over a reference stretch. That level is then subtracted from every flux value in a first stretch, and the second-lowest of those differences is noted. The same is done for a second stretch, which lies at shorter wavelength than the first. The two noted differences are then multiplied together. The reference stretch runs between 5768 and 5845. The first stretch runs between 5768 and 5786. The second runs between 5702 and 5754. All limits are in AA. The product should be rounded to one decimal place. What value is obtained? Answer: 0.7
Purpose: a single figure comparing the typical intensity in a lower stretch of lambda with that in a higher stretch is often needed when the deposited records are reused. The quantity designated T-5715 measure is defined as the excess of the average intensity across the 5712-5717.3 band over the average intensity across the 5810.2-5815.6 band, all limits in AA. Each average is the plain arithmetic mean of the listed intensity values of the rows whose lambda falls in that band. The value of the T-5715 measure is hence 2.3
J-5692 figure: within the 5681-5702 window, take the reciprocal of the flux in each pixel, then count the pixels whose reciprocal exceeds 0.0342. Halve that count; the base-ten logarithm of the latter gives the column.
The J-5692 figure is 0.5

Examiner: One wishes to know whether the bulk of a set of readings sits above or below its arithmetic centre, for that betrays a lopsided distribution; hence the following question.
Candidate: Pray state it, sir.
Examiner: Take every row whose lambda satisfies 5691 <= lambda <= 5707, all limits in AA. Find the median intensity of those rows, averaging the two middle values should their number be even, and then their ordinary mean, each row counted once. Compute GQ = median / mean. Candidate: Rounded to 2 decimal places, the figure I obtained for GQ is 1.00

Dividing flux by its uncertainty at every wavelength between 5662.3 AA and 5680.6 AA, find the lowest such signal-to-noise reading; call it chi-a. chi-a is 21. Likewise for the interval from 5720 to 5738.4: 22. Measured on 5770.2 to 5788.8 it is 25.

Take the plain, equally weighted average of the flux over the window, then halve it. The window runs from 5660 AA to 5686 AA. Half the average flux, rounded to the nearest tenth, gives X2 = 13.4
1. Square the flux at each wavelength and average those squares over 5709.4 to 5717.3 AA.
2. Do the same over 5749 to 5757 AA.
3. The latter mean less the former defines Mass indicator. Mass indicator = -5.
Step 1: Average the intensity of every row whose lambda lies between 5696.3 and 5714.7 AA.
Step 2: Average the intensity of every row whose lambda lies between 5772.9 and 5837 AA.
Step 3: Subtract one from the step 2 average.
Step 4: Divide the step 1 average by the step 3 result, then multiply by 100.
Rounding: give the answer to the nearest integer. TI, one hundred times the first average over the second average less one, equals 101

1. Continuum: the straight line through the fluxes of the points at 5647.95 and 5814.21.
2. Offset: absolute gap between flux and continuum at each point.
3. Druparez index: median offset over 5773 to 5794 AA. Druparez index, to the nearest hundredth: 3.23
